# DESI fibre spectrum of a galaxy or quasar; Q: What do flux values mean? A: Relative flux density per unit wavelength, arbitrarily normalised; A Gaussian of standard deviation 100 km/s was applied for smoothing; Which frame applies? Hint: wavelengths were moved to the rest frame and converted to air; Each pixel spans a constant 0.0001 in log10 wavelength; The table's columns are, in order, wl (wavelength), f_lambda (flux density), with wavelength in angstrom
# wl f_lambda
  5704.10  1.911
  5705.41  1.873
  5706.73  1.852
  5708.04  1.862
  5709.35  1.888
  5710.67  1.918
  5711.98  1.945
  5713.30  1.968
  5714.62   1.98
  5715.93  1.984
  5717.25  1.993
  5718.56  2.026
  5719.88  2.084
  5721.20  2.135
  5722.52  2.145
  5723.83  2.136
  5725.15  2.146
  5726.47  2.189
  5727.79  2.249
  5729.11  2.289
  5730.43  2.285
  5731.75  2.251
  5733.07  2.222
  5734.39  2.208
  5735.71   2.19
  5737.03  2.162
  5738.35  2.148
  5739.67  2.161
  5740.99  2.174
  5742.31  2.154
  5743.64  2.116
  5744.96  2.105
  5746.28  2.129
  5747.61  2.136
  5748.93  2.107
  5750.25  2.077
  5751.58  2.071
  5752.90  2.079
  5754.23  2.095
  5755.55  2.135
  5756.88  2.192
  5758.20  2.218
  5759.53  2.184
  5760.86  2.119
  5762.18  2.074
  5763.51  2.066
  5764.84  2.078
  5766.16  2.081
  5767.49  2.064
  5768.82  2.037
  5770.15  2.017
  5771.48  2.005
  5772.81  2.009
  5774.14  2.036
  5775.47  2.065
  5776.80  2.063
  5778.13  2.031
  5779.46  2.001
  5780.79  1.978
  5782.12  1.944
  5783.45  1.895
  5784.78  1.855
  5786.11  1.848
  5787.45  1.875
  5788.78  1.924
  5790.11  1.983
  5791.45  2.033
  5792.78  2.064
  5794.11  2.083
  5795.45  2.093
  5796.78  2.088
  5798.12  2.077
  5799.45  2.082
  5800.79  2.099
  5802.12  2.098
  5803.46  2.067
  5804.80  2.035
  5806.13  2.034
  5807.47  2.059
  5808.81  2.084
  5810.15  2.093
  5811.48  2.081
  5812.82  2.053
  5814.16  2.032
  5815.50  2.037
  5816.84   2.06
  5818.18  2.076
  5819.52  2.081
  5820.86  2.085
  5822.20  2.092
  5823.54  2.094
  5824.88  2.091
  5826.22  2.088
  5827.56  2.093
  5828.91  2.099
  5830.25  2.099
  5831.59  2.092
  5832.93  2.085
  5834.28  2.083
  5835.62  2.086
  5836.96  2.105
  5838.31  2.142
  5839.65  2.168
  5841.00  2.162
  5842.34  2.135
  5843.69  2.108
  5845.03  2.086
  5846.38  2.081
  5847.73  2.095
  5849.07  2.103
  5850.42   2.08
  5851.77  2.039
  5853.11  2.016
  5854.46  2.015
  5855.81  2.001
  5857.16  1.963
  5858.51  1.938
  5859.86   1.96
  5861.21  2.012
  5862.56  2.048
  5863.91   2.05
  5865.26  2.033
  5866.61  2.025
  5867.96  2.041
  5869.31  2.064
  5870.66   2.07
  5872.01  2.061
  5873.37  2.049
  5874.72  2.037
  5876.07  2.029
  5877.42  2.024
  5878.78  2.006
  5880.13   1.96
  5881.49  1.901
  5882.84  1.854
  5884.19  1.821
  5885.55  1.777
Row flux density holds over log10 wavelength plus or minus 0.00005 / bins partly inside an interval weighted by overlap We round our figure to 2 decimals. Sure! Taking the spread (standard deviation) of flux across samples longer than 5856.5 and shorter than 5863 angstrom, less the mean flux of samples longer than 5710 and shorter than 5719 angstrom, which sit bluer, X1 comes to -1.93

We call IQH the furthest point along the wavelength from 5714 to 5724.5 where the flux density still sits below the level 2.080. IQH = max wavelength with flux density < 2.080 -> 5718.56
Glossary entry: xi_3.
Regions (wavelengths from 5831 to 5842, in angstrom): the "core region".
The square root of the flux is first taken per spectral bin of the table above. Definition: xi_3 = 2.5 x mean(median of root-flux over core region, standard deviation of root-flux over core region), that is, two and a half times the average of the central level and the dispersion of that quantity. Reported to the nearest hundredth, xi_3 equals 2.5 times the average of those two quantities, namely 1.83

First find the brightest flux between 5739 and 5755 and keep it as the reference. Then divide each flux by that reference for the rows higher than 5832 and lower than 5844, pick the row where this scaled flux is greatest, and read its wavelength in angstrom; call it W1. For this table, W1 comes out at 5839.65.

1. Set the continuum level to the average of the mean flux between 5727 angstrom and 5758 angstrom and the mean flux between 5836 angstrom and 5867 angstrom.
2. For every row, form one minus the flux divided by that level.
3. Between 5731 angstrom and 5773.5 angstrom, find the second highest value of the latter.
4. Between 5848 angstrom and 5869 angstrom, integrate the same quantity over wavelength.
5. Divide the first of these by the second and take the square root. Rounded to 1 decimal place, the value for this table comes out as 0.2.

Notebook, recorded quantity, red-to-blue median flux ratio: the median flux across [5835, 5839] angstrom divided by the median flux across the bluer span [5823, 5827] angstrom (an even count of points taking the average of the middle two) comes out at 1.007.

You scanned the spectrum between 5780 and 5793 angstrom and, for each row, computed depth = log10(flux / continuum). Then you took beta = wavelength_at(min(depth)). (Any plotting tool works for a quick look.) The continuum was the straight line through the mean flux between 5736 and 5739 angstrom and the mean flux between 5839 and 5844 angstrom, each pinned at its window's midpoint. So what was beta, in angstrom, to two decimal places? 5786.11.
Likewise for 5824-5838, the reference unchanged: 5834.28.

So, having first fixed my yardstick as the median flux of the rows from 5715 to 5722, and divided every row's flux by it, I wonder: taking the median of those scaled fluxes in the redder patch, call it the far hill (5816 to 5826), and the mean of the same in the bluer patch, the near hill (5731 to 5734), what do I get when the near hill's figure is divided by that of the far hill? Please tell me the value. 1.07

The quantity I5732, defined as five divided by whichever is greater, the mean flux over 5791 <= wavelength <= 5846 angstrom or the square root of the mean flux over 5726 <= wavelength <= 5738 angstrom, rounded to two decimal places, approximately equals 2.40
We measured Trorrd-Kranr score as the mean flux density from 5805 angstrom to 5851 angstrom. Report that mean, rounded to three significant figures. 2.09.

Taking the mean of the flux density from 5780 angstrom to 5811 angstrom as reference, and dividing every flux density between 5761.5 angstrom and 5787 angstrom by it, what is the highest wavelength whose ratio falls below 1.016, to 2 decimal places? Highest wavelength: 5786.11 angstrom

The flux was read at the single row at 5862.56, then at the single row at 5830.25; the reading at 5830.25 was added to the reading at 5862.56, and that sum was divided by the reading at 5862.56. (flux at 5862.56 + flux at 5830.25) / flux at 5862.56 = 2.02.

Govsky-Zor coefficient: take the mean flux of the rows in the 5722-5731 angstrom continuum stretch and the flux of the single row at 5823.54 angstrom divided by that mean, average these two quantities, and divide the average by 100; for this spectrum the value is 0.0158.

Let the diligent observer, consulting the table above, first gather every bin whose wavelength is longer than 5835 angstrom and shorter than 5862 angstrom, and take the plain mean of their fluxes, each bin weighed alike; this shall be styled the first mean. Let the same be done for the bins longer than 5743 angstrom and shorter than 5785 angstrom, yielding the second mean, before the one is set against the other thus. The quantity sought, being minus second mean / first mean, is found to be -1.00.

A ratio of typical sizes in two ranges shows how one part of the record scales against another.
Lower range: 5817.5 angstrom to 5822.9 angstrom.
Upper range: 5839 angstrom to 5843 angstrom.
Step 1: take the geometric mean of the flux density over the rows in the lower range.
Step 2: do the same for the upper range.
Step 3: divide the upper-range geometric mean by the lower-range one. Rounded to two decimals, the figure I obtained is 1.03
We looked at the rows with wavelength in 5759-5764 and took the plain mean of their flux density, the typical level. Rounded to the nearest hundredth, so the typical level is 2.11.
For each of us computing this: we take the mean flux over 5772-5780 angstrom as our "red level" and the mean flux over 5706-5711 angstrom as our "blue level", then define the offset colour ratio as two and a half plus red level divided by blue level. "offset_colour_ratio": 3.58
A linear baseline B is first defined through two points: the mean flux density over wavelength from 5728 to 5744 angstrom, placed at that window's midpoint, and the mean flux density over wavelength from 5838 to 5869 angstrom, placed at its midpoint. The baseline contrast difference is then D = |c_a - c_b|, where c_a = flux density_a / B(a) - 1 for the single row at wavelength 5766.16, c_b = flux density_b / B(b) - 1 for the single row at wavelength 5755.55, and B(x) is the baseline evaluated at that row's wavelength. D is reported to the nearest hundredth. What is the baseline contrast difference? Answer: 0.02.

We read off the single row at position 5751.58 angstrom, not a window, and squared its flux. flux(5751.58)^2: 4.29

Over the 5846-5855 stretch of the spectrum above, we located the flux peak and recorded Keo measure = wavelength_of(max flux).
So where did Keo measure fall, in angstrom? 5849.07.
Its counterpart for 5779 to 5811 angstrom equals 5800.79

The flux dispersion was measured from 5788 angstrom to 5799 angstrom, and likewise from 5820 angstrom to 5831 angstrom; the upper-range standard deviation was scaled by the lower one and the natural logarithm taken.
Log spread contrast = -2.5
